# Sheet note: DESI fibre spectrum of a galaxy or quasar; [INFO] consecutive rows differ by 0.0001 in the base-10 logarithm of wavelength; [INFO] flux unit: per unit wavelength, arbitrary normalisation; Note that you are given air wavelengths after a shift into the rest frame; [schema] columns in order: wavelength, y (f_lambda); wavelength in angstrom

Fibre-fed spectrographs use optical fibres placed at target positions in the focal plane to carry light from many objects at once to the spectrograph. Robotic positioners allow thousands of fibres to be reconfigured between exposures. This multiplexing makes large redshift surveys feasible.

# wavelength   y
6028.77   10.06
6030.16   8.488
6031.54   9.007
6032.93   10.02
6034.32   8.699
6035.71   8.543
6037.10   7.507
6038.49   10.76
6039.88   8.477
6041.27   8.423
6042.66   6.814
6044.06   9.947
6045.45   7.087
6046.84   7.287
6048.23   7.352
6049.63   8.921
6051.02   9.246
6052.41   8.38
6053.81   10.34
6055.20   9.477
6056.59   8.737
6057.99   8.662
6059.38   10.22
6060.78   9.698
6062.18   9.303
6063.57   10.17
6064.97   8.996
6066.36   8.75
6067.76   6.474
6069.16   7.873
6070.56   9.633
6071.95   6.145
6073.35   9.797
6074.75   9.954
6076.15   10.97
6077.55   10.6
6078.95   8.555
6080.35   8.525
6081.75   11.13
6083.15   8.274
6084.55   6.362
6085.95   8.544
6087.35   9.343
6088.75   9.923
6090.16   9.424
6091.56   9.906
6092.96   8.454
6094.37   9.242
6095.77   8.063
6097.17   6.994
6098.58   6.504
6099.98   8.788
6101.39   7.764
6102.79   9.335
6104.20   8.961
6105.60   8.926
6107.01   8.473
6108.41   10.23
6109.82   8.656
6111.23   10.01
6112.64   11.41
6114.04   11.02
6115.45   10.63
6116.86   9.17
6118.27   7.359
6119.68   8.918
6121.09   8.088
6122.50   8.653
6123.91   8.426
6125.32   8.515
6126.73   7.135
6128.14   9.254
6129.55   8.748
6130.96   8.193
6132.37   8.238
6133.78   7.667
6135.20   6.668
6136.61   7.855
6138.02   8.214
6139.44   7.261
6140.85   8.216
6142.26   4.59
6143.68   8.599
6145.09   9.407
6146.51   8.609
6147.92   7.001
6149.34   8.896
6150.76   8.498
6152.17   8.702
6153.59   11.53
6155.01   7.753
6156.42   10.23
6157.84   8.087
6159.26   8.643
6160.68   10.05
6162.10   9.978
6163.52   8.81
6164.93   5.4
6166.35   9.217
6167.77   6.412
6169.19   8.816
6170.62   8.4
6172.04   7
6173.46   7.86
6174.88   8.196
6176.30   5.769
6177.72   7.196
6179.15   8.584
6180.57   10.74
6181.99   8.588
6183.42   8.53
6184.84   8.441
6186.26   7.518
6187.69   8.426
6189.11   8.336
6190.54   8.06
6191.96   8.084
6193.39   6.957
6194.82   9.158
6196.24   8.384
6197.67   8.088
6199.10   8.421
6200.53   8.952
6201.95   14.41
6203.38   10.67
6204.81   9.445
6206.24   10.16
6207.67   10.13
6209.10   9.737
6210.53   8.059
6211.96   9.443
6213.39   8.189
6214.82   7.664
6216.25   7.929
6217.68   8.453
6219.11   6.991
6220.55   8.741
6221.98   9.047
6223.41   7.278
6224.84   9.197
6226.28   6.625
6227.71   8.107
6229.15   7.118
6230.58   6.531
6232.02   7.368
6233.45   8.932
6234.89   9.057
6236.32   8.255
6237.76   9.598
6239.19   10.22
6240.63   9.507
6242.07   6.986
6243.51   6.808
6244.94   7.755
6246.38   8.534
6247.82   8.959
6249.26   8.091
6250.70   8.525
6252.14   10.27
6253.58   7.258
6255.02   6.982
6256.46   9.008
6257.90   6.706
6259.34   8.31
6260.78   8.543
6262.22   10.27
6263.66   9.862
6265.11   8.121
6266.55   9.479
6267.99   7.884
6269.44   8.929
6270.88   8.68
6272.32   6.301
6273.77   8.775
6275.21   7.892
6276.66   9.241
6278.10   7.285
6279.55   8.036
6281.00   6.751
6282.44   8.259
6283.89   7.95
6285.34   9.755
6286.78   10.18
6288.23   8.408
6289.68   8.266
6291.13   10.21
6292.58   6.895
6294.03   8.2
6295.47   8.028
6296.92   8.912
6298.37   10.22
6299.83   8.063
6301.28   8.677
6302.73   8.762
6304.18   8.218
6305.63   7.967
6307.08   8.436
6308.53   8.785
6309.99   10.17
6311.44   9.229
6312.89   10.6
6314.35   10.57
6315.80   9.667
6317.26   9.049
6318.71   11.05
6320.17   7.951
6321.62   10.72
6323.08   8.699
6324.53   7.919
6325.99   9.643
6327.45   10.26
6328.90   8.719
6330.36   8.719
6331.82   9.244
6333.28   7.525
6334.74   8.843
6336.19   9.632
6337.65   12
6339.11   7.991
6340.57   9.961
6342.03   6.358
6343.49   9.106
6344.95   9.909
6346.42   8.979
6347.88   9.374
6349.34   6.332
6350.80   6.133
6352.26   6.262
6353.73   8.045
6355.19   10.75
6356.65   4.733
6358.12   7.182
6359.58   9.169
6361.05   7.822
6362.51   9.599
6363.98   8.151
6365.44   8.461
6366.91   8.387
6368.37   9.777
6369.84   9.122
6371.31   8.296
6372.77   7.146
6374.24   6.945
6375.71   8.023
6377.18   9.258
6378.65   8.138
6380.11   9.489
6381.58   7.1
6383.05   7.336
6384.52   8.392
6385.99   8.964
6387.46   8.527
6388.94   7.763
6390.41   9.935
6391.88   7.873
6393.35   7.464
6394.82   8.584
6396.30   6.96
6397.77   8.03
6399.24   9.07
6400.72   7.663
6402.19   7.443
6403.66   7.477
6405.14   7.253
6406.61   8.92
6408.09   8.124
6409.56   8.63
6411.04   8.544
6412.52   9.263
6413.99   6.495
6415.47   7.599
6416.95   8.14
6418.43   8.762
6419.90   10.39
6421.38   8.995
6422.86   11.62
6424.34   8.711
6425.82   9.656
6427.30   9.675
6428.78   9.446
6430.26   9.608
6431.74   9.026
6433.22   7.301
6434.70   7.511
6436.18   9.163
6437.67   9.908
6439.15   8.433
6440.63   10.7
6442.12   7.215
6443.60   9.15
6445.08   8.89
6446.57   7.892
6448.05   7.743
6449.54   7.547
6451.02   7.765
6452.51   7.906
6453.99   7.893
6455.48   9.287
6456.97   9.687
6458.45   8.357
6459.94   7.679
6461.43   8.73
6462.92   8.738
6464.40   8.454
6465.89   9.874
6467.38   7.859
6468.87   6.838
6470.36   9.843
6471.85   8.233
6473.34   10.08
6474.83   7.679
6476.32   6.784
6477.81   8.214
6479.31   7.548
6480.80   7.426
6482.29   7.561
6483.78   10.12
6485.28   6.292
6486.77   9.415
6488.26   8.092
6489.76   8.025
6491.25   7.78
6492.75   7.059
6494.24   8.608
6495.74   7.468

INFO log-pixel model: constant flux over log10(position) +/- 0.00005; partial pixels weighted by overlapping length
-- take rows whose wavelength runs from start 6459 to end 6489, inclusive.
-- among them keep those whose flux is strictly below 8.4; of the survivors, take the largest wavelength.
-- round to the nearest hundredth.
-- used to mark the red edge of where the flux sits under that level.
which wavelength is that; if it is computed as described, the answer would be 6488.26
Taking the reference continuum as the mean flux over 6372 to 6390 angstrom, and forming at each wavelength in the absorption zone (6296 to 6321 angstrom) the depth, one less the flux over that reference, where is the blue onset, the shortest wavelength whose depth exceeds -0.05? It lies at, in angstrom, 6299.83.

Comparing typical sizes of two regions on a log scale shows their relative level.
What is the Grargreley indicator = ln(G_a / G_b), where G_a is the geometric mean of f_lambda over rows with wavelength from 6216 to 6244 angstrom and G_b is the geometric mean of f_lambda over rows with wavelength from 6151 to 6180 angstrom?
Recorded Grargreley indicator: -0.016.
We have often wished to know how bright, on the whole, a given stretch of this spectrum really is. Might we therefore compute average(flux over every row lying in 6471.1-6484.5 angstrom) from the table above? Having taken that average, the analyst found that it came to 8.2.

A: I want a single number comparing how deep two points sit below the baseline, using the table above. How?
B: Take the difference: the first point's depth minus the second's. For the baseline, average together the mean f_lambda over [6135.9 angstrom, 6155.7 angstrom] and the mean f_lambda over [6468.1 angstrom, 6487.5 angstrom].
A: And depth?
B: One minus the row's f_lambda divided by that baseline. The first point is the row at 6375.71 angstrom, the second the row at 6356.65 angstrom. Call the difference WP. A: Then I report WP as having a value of -0.4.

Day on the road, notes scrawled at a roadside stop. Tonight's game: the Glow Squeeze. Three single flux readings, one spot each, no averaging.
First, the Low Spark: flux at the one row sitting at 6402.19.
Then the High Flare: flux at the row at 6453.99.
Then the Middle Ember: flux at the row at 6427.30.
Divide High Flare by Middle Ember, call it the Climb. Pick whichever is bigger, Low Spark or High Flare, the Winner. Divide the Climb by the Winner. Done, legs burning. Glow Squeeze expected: 0.103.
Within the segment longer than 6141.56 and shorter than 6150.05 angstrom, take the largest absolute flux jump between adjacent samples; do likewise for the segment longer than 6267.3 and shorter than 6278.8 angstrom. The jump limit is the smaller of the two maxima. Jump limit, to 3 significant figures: 2.47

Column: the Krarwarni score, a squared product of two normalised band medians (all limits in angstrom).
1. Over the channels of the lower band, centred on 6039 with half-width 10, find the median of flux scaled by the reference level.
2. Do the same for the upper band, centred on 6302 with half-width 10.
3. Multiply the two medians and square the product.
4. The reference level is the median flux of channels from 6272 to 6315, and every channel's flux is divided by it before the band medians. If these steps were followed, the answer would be 1.05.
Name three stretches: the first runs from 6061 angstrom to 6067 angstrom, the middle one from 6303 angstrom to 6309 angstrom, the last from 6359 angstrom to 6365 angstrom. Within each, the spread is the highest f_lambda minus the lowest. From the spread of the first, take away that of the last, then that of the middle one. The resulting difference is -1.2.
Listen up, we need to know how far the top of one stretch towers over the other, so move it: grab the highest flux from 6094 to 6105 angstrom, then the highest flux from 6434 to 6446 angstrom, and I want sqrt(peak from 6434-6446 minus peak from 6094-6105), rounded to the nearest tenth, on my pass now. 1.2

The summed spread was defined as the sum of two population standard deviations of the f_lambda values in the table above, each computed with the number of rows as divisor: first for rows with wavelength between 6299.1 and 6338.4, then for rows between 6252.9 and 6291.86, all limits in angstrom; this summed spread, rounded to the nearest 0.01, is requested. 2.18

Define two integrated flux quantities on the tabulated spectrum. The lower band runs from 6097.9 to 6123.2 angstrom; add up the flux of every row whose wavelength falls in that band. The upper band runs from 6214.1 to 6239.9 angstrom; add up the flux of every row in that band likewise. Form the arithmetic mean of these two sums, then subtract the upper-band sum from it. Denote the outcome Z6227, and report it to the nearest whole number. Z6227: 8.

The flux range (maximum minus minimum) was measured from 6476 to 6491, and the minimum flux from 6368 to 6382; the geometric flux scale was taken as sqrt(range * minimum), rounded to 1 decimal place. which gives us 5.2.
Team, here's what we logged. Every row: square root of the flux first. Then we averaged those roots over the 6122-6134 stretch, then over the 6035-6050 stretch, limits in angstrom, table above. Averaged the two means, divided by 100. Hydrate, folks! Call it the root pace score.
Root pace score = 0.0288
